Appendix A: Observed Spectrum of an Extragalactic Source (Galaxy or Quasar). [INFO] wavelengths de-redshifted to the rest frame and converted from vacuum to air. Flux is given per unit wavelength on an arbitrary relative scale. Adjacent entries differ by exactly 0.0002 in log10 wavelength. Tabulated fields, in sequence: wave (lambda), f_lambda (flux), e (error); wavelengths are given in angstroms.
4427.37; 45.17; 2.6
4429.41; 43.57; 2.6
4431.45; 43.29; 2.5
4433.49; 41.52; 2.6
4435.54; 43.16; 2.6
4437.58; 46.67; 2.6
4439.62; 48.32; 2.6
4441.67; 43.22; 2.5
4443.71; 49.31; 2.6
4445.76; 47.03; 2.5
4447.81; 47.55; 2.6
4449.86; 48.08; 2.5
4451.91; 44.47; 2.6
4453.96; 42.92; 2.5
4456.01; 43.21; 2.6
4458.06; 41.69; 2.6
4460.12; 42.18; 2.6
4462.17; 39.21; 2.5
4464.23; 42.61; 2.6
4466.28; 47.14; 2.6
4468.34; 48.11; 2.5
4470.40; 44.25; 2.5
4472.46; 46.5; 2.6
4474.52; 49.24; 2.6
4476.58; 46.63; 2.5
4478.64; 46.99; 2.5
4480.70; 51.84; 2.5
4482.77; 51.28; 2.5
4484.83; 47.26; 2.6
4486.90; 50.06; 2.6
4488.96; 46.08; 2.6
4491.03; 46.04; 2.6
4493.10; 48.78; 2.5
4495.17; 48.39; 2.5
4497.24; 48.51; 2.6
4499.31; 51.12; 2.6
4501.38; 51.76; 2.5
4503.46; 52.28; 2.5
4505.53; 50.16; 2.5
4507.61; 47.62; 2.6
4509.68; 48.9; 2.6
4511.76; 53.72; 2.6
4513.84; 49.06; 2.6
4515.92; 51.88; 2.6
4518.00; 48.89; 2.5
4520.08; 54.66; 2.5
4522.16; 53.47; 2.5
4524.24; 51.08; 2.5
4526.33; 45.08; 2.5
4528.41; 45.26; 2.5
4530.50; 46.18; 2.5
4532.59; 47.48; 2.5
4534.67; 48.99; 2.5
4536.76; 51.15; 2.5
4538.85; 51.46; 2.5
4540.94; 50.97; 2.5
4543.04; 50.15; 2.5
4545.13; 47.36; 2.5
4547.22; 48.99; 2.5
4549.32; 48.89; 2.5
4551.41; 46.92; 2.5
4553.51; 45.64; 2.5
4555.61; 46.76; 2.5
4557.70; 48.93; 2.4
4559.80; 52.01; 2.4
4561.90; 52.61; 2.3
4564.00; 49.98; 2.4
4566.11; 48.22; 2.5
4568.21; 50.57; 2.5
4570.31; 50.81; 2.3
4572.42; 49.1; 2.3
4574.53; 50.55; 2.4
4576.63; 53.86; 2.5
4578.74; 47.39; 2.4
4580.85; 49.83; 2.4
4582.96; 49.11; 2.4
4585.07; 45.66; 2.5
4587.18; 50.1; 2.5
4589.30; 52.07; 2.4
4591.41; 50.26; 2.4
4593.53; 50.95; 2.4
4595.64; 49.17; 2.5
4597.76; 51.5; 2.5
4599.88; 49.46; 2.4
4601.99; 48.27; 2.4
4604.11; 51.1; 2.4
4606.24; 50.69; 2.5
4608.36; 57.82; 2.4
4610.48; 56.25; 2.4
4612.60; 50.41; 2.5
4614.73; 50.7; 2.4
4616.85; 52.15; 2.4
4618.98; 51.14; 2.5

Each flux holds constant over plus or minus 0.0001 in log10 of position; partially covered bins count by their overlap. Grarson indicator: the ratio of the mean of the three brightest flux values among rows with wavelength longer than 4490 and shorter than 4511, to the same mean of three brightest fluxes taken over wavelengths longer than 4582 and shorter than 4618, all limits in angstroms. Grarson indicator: 0.93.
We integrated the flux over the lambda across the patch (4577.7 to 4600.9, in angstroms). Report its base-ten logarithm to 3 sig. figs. 3.06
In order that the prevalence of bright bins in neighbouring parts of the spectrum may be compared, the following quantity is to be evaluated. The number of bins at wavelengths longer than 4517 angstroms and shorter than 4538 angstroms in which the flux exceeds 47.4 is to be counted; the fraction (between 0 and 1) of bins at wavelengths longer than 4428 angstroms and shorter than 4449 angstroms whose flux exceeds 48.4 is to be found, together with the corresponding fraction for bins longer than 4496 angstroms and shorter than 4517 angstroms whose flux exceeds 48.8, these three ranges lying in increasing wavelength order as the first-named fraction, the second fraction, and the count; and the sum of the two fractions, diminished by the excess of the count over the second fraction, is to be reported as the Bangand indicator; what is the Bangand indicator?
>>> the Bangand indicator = -5.3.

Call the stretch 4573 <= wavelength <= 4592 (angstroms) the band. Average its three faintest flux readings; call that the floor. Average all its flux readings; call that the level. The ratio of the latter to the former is 1.05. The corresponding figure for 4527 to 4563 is 1.07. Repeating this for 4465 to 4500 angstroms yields 1.06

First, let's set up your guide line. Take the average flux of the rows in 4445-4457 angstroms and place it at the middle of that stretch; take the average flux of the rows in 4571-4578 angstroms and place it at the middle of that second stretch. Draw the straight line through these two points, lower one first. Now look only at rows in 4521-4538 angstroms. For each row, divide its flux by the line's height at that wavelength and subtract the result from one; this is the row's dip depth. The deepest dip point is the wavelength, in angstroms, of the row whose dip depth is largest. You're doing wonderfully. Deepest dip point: 4526.33 angstroms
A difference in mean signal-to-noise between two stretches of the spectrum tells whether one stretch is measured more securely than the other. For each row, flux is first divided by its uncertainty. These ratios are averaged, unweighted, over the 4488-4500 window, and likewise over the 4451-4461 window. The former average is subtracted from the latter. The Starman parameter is -2.1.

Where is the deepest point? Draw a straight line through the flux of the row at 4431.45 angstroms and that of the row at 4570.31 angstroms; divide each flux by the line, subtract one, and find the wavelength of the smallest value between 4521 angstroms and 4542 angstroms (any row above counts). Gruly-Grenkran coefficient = 4526.33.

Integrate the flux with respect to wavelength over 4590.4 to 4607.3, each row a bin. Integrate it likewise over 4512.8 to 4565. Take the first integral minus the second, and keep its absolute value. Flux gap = 1729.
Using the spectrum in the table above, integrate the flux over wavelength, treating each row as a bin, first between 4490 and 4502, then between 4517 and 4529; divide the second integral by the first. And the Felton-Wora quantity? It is 1.02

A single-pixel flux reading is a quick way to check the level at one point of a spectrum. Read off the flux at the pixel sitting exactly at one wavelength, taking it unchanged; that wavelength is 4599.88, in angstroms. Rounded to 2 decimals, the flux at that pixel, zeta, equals 49.46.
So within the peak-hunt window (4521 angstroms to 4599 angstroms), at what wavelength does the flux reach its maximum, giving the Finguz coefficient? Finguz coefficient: 4576.63 angstroms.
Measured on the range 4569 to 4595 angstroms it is 4576.63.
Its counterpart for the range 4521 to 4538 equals 4522.16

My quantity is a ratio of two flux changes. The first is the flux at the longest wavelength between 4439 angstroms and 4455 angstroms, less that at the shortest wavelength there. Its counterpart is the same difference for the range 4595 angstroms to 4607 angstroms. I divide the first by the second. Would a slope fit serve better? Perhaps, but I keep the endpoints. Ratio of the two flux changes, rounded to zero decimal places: -4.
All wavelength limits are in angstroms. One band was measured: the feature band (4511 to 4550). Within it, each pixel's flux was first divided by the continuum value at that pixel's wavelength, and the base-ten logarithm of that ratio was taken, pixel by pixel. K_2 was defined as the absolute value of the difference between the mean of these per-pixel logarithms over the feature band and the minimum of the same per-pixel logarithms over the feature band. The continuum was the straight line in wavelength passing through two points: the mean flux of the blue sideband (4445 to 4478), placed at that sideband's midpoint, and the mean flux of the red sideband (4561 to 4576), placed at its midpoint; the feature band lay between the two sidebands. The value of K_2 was 0.040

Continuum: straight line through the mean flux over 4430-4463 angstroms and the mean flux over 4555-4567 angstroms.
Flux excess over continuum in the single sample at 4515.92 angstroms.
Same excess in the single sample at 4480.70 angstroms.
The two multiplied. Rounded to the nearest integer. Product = 24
